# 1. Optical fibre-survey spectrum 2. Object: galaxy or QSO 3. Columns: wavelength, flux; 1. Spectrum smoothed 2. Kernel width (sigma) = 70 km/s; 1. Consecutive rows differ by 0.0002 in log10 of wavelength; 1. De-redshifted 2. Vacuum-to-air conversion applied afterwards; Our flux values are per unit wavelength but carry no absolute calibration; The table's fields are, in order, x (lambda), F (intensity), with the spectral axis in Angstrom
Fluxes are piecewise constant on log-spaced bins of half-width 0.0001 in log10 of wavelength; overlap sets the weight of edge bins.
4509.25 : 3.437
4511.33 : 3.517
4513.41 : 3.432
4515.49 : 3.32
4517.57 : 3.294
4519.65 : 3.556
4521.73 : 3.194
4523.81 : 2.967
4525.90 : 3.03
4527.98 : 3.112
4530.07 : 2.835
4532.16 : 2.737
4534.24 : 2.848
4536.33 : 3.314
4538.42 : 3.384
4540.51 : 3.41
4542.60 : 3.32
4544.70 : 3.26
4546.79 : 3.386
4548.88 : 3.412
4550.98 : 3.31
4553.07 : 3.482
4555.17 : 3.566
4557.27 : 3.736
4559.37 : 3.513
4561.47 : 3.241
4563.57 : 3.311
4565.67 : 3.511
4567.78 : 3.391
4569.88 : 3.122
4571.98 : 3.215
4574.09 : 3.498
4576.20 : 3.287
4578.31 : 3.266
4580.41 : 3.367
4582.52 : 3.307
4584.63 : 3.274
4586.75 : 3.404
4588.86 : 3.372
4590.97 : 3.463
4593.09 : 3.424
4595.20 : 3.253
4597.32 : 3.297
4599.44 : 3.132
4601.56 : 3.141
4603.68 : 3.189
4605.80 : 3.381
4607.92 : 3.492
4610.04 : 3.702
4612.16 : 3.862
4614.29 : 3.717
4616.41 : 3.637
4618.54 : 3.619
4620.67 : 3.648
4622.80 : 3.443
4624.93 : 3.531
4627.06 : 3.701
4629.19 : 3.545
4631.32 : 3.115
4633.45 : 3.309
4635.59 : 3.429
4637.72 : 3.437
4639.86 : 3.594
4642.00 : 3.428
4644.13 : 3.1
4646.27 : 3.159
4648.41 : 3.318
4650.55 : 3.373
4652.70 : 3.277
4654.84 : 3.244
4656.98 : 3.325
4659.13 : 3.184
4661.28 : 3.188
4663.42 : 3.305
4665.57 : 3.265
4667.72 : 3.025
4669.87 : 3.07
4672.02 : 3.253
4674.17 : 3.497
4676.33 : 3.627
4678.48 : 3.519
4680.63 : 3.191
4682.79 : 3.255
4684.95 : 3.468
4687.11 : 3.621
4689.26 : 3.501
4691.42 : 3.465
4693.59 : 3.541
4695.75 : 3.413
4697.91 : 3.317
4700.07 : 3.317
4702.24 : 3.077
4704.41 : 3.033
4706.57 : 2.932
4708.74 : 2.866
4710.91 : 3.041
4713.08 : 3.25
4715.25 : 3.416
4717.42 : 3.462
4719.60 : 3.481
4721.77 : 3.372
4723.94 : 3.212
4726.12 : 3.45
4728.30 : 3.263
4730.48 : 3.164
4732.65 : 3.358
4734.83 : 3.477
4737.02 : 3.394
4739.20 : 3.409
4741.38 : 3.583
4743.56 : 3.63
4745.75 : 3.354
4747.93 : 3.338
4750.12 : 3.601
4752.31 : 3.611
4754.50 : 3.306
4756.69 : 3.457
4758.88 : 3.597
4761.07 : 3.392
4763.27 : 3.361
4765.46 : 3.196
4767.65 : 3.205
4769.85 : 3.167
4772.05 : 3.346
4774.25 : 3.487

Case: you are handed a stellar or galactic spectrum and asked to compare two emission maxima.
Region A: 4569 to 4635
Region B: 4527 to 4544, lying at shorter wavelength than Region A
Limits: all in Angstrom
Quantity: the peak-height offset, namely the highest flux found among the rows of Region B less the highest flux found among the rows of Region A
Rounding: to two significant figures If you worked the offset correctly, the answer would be -0.45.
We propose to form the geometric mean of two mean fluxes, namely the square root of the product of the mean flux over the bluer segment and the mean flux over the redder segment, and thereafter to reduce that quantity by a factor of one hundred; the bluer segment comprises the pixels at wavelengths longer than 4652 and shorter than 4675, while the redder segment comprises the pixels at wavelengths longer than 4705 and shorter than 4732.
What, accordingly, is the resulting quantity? 0.0324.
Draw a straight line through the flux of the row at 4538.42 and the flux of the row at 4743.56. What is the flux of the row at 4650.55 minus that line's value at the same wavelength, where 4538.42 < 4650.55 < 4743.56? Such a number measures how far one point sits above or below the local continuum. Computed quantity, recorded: -0.15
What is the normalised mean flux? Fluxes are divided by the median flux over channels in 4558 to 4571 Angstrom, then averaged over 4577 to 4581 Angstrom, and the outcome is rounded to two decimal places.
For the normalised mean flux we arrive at 0.99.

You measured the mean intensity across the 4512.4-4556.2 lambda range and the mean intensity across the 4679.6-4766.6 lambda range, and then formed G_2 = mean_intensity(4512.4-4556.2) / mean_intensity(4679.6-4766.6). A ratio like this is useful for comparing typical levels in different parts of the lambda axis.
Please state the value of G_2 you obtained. 0.97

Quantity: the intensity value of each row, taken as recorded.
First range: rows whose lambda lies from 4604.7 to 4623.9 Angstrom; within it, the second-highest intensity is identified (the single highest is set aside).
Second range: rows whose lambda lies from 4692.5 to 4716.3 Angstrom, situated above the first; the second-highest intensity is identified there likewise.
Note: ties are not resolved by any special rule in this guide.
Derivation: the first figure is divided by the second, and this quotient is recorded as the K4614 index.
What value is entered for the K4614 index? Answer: 1.09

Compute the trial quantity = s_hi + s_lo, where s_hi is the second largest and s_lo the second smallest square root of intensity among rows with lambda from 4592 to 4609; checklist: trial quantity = 3.62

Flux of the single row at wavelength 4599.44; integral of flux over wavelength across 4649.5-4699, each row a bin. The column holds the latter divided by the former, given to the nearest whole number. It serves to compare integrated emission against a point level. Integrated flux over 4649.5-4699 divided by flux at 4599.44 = 53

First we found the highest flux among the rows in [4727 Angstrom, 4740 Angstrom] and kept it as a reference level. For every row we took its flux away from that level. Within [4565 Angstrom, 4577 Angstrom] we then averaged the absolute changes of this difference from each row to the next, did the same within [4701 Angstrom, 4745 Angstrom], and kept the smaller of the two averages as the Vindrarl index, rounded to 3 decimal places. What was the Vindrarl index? 0.118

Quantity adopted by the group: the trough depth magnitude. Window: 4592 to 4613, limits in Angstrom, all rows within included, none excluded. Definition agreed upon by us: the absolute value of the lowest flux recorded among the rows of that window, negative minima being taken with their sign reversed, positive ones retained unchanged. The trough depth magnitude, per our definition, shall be 3.13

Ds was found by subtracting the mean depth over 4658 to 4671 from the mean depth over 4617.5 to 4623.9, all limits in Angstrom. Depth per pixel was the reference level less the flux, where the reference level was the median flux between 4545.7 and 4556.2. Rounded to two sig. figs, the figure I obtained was -0.40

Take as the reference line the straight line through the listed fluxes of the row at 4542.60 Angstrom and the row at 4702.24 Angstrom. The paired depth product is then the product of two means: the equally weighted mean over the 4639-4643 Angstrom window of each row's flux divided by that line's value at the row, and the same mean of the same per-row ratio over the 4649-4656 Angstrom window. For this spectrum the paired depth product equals 1.16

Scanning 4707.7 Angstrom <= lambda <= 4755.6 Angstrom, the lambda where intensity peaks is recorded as 4743.56 Angstrom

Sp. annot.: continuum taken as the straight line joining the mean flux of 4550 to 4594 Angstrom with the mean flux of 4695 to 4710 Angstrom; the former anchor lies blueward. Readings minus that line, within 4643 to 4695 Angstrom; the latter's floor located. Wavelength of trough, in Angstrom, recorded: 4667.72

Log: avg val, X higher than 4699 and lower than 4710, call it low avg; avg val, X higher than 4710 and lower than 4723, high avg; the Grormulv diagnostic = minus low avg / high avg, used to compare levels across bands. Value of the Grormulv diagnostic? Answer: -0.91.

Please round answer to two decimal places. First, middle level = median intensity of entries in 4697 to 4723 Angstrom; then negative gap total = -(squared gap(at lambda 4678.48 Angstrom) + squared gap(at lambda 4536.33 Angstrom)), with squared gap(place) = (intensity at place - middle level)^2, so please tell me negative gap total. -0.06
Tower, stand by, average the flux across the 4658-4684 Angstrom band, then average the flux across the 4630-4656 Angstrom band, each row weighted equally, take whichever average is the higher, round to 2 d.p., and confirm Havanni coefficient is 3.32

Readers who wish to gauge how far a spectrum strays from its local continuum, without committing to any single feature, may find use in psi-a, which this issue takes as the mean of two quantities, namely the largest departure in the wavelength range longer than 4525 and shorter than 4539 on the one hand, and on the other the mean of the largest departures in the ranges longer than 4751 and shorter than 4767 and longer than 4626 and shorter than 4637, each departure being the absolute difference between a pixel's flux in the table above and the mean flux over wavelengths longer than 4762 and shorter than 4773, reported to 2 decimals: 0.46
